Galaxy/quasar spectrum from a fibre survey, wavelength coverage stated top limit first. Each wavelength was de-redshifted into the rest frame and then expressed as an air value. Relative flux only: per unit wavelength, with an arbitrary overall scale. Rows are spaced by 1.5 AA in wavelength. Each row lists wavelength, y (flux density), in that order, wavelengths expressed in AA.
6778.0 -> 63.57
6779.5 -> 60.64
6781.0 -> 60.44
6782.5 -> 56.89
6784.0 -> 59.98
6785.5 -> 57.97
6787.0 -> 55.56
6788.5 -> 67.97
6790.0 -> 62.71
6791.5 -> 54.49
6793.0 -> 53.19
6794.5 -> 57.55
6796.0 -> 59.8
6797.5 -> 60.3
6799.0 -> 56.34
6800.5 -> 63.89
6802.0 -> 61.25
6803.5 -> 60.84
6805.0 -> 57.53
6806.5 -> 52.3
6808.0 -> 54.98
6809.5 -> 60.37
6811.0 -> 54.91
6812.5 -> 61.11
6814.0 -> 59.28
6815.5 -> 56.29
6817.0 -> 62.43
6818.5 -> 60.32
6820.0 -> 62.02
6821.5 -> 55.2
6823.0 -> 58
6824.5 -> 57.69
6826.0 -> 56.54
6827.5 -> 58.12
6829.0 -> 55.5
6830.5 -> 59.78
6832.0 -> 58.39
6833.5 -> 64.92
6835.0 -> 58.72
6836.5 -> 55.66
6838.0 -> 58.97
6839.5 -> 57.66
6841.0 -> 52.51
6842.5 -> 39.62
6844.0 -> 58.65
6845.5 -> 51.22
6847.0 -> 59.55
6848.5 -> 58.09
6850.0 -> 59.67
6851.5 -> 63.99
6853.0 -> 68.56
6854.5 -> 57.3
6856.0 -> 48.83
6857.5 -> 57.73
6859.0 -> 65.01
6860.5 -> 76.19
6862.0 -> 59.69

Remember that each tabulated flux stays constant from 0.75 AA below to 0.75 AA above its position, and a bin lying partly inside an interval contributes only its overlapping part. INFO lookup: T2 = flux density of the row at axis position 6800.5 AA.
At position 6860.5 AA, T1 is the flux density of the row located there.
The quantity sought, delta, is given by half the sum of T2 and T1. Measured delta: 70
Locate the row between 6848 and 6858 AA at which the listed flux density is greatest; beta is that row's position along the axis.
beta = 6853.0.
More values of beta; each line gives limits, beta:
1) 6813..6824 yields 6817.0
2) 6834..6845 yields 6838.0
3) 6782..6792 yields 6788.5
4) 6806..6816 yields 6812.5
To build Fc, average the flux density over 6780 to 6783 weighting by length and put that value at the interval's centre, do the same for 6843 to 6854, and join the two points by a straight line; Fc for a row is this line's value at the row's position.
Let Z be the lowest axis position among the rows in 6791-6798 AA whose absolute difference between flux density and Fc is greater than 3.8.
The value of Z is 6791.5 AA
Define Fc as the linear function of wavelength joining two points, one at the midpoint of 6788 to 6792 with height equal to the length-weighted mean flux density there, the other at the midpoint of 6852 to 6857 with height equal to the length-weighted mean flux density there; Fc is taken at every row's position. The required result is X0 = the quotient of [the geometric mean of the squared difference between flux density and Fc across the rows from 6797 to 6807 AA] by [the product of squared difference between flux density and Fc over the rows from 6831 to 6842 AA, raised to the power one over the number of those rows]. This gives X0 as 0.5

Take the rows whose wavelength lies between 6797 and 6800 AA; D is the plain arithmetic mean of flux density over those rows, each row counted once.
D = 58.3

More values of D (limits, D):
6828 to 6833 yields 57.9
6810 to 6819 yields 59.1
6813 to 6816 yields 57.8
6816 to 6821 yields 61.6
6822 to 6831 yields 57.6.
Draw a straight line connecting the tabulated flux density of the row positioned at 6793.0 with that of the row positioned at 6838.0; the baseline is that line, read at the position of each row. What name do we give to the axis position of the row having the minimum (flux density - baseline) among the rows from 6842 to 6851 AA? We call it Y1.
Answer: 6842.5 AA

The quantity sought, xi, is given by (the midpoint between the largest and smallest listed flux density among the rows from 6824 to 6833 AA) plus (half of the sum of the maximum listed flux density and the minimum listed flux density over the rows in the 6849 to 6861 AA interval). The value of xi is 120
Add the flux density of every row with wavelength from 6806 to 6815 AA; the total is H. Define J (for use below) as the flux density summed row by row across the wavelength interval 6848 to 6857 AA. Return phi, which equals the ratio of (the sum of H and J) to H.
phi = 2.039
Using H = 343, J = 356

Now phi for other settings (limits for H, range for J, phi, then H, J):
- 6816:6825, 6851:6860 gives 2.016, 356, 361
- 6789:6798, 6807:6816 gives 1.997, 348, 347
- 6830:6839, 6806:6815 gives 1.962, 356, 343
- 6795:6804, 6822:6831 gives 1.954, 362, 346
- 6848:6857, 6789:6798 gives 1.976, 356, 348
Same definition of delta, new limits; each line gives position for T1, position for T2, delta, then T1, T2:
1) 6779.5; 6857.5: 59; 60.64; 57.73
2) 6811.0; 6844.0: 57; 54.91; 58.65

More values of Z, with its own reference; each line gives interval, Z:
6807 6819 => 6808.0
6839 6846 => 6841.0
